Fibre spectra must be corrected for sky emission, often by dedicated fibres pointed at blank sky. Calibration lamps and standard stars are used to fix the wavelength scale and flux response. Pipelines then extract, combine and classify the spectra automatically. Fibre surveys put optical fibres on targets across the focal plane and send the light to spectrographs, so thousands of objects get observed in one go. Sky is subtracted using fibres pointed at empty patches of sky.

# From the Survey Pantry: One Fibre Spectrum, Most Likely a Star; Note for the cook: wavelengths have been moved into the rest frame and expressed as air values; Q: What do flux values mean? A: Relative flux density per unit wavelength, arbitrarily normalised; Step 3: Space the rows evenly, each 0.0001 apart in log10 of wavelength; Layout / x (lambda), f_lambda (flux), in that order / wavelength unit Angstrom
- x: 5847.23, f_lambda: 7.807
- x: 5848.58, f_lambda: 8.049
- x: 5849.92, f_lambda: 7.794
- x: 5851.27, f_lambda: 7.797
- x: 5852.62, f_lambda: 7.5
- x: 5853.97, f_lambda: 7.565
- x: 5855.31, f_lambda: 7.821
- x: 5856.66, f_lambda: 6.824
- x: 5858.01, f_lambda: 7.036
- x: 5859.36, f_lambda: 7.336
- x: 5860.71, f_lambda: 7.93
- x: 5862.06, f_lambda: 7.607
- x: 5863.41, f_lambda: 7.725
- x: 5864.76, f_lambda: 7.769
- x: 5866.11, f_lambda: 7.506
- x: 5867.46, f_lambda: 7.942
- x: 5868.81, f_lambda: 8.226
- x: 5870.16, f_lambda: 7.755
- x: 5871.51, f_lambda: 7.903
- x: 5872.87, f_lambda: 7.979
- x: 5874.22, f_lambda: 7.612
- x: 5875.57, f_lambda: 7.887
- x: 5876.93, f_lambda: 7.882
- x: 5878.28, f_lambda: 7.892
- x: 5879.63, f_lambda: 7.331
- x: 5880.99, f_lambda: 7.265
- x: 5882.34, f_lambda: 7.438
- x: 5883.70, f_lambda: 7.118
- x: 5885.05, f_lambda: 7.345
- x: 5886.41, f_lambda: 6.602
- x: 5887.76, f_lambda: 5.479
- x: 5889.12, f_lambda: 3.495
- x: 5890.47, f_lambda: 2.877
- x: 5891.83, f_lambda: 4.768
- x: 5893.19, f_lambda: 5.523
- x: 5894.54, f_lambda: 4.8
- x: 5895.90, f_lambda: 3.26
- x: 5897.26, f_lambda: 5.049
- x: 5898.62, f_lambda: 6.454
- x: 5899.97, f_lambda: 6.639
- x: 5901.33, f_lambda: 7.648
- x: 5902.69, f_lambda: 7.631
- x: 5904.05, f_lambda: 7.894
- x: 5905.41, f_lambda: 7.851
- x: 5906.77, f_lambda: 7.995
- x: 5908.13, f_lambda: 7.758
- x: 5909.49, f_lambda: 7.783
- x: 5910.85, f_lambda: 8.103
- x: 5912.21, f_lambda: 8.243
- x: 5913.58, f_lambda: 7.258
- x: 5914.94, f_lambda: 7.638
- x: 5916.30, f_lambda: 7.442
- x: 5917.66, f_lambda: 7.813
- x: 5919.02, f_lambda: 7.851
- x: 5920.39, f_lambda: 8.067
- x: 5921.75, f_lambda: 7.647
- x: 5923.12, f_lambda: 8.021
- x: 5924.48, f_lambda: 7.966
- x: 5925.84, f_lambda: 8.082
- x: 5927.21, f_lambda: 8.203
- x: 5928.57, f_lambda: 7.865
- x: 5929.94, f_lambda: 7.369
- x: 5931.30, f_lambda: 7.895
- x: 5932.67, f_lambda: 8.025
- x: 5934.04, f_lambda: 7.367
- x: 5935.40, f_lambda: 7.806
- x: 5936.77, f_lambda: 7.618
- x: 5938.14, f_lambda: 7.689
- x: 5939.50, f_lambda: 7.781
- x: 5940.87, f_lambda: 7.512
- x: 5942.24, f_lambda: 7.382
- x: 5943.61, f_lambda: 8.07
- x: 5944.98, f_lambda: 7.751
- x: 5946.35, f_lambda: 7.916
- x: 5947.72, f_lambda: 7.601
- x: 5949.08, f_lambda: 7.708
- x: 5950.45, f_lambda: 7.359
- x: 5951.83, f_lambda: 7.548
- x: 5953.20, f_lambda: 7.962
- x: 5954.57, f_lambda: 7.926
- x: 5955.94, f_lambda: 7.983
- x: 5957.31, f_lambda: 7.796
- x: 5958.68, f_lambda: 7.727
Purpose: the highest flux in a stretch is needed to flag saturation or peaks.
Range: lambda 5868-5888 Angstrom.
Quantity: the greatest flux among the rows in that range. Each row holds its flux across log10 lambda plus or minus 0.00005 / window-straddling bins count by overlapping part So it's 8.226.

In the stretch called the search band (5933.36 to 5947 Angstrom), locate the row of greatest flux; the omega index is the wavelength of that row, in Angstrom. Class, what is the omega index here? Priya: 5943.61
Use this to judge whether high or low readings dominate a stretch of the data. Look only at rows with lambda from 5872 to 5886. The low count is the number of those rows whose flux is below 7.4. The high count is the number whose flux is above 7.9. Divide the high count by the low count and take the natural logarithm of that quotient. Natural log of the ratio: -1.4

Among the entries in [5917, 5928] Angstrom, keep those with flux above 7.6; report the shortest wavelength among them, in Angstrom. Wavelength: 5917.66 Angstrom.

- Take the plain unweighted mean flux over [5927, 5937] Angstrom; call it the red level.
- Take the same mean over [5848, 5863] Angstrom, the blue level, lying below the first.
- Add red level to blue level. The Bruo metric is 15.3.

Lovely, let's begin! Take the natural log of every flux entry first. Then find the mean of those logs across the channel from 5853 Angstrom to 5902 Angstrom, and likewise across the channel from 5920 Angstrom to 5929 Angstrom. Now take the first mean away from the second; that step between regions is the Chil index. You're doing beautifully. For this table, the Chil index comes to 0.19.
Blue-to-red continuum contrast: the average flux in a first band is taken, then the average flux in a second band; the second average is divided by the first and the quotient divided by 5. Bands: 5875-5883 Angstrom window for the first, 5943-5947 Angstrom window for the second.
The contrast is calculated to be 0.21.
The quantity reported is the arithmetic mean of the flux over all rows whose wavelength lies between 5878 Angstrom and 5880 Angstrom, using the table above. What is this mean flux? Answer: 7.61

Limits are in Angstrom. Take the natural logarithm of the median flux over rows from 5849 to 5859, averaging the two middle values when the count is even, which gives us 2.02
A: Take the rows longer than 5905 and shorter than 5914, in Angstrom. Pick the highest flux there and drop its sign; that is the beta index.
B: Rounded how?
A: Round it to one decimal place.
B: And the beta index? 8.2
